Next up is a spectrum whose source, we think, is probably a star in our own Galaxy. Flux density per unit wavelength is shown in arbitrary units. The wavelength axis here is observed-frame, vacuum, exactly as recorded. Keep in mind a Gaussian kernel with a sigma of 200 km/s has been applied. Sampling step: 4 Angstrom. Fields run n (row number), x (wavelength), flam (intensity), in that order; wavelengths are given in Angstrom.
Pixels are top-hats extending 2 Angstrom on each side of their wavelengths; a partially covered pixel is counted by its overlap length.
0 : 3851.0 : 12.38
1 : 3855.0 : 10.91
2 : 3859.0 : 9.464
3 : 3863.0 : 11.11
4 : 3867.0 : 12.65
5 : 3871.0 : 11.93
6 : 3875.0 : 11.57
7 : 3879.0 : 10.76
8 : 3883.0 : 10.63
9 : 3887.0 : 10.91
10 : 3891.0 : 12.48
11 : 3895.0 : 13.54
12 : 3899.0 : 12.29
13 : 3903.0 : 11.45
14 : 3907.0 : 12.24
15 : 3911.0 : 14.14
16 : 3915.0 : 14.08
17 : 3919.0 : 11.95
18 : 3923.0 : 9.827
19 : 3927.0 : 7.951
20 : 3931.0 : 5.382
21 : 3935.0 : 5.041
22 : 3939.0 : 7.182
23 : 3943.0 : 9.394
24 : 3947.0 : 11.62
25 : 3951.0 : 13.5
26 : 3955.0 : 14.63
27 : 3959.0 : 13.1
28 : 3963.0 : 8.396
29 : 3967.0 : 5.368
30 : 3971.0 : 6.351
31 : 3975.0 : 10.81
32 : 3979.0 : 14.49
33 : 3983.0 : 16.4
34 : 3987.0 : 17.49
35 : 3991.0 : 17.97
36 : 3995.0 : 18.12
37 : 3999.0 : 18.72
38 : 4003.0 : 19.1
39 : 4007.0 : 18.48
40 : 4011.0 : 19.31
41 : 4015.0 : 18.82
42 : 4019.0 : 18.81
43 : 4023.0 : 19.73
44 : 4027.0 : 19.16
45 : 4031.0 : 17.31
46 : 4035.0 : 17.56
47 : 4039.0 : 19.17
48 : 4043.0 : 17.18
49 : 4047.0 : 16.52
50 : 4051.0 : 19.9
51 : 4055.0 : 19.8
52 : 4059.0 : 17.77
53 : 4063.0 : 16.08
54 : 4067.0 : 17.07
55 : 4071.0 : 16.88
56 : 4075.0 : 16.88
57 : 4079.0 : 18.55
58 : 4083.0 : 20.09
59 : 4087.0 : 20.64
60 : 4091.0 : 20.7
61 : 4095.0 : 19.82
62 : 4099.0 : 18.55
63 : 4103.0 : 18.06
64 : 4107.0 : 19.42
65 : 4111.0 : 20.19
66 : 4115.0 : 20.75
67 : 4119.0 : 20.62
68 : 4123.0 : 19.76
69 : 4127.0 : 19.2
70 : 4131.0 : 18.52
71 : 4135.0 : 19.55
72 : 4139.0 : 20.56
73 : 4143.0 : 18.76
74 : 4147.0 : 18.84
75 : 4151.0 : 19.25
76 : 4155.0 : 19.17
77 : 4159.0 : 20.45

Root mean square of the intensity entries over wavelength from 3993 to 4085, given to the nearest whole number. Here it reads 18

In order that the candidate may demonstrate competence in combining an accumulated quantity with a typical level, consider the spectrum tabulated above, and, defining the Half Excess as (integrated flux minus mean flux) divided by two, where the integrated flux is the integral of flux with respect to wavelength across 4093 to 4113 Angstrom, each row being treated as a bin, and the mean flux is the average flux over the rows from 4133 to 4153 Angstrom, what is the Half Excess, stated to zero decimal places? 182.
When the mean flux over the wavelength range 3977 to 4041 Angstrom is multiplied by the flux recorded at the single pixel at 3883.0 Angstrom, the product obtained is 193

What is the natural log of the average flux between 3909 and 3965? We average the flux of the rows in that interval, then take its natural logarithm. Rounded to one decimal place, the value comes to 2.3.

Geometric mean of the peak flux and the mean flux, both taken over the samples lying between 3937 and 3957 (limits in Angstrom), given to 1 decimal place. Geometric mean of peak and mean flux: 12.8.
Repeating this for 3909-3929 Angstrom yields 12.8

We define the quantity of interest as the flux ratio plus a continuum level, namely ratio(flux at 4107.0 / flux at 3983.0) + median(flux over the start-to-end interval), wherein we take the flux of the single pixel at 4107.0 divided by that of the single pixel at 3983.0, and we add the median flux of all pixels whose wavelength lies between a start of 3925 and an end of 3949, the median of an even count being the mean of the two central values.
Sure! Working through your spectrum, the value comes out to 8.8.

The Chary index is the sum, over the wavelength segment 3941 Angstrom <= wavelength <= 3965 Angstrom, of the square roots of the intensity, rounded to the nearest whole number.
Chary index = 20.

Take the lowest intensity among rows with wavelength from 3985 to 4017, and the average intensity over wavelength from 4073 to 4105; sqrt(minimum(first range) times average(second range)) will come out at 18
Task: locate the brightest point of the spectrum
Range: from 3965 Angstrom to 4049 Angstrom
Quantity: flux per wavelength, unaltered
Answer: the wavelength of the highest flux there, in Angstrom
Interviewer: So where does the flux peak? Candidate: 4023.0 Angstrom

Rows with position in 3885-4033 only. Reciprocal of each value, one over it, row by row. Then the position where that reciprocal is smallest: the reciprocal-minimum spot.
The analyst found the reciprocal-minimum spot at 4023.0 Angstrom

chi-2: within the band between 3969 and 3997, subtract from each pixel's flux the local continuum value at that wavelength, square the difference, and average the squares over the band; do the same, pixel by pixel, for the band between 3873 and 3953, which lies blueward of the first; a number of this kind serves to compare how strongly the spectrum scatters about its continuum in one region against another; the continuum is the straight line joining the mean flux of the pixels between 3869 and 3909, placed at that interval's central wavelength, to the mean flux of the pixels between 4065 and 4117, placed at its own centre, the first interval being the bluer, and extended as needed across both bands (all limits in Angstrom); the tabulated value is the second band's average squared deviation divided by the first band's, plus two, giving 2.8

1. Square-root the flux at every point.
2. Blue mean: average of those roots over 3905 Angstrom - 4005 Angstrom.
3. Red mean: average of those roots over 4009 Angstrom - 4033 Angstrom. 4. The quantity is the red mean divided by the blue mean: 1.27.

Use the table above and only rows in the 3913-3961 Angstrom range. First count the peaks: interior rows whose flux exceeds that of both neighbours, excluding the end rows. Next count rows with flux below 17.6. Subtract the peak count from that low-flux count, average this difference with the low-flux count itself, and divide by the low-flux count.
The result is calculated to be 0.96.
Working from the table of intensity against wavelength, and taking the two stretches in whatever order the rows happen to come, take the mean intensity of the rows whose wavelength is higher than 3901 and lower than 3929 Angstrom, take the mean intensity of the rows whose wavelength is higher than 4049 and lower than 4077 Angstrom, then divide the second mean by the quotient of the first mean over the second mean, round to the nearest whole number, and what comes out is 27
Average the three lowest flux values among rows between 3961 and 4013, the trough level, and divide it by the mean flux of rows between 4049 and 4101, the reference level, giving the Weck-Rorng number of 0.36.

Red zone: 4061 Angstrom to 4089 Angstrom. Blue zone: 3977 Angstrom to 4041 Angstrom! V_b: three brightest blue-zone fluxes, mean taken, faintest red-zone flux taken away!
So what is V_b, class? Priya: 3.3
